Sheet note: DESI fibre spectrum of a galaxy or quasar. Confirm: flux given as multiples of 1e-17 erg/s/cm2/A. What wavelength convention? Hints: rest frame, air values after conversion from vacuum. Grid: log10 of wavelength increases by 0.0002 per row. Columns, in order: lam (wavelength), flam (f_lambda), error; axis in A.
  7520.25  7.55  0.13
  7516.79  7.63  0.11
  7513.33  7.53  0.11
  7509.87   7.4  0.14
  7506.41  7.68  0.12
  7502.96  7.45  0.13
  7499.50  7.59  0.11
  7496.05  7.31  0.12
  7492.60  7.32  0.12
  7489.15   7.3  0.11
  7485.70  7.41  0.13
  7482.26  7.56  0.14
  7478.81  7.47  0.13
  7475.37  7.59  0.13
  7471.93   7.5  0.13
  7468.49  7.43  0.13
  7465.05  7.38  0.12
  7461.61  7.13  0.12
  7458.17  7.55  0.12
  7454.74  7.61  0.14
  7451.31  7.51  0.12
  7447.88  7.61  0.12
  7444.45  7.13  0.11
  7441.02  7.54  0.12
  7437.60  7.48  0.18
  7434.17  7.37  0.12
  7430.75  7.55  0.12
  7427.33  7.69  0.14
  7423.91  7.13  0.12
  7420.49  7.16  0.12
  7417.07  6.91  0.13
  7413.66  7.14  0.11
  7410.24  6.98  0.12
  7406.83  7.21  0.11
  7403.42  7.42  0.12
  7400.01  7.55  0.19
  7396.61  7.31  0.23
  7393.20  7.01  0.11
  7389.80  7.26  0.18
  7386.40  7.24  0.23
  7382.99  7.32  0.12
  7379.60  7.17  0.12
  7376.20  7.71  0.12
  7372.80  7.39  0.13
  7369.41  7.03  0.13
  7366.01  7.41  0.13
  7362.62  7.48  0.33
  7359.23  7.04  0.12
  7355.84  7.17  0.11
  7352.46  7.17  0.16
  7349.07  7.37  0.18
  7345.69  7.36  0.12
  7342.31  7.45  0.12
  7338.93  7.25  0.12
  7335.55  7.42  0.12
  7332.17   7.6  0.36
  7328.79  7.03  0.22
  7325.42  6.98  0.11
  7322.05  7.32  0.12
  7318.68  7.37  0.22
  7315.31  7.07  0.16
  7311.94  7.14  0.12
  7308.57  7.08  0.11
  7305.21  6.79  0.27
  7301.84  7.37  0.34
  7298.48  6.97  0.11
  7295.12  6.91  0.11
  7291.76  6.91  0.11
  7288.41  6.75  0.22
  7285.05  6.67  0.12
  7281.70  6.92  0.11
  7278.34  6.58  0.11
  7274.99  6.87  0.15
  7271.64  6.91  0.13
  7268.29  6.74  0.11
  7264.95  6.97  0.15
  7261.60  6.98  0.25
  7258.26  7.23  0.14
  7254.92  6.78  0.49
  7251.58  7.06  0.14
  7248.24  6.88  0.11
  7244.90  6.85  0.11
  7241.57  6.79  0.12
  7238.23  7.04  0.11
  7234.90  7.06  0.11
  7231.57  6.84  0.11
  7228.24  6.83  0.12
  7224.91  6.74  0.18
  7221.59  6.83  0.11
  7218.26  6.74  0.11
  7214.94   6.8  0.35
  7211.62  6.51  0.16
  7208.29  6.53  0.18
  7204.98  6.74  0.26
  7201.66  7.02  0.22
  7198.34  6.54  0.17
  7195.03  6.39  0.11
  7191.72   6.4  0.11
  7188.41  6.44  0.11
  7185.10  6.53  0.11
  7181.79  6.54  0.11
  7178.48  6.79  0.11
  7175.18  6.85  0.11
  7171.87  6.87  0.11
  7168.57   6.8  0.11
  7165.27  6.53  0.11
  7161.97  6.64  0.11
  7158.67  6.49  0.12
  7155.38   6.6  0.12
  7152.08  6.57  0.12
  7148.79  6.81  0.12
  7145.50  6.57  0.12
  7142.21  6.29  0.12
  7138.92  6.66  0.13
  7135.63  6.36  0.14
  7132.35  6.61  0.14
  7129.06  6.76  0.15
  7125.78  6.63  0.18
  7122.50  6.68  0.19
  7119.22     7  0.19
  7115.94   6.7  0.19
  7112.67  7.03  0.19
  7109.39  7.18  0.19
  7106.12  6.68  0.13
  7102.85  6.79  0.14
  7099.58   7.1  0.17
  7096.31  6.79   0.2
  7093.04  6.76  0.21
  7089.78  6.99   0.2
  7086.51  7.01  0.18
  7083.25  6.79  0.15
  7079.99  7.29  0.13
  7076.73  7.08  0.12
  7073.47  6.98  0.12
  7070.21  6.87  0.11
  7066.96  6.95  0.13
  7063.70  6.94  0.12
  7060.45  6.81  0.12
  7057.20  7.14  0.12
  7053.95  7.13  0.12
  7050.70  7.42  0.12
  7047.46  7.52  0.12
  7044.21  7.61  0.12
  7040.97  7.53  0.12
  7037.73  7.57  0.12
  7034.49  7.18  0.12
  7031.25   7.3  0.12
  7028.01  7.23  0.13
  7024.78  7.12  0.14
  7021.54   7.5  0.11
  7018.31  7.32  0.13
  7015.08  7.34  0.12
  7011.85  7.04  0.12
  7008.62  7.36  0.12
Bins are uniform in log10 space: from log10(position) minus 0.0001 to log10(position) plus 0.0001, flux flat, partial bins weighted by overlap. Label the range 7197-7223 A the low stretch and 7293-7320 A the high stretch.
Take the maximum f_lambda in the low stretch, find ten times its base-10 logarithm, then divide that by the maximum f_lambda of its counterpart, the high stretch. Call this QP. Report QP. 1.15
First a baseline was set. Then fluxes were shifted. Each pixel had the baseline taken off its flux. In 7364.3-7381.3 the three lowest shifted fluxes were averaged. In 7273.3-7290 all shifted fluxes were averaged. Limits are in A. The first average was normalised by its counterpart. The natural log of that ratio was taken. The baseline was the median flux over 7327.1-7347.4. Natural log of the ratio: -1.2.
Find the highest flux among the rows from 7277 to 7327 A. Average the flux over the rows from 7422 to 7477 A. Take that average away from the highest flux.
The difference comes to -0.08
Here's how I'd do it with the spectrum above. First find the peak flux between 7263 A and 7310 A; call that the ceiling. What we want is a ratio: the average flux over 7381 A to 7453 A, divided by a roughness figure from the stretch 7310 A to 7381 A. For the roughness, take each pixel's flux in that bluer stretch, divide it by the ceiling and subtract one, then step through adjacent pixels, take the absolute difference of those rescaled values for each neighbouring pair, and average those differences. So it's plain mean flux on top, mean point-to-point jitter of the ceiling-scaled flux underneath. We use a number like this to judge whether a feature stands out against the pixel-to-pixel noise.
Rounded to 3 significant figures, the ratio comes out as 241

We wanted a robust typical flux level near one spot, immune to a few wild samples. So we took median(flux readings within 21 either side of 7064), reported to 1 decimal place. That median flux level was 7.1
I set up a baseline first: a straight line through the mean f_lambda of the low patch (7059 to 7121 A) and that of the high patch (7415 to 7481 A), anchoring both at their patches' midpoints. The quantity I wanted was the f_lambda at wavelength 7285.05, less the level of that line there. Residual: -0.52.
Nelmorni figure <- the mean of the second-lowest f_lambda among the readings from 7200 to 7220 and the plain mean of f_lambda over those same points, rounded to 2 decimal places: 6.63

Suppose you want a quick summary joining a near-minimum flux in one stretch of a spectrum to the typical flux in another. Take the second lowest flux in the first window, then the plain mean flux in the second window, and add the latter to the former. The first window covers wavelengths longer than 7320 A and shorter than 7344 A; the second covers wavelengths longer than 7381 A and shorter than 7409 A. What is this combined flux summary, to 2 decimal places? 14.32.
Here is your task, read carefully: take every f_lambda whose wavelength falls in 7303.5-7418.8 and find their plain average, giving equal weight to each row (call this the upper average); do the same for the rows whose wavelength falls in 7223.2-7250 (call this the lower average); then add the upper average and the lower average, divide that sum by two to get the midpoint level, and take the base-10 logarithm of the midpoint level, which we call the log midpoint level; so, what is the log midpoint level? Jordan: 0.849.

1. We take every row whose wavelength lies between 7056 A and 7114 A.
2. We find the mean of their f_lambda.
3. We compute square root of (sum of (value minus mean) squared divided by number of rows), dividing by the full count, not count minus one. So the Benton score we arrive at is 0.16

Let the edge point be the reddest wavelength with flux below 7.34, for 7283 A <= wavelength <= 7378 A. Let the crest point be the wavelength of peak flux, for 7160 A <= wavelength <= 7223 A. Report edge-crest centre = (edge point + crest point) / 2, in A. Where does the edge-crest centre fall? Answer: 7285.5 A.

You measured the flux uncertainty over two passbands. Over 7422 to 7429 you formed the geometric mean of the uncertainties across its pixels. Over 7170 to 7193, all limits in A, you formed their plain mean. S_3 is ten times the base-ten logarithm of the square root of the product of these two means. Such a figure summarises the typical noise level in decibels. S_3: -9.23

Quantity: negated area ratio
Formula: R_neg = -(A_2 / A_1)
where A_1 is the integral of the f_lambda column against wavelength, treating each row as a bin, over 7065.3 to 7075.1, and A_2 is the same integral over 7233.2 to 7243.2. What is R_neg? -1.03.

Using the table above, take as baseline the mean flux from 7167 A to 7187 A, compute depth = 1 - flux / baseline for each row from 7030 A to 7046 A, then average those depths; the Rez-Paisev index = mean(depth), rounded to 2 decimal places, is -0.11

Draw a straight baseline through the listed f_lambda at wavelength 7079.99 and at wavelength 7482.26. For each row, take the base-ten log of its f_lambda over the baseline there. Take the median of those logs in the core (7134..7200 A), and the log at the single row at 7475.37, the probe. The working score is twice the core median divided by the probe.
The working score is -50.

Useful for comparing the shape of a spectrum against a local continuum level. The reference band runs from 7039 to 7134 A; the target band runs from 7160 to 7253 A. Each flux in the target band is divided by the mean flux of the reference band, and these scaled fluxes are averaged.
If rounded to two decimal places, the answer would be 0.96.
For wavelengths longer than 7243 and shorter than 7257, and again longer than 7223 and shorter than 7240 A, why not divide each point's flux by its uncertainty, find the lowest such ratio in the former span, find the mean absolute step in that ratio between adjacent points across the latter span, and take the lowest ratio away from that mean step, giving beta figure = -7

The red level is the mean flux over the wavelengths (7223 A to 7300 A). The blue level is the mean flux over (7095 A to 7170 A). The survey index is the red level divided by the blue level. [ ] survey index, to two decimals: 1.03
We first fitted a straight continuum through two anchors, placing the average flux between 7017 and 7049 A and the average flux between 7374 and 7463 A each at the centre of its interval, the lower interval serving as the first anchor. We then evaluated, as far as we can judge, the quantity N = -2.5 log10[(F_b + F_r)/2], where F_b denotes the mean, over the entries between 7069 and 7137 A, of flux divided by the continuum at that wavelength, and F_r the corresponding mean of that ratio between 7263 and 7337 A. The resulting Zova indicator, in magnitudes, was 0.065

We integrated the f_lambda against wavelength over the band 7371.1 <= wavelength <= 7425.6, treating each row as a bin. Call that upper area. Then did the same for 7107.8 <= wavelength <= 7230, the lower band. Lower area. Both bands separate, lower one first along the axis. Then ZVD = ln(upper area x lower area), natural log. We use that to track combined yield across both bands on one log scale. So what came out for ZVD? 12.7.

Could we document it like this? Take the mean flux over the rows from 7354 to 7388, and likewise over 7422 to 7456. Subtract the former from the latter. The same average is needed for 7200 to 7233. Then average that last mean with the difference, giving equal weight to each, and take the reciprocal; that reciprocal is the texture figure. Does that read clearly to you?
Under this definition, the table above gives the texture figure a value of 0.289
